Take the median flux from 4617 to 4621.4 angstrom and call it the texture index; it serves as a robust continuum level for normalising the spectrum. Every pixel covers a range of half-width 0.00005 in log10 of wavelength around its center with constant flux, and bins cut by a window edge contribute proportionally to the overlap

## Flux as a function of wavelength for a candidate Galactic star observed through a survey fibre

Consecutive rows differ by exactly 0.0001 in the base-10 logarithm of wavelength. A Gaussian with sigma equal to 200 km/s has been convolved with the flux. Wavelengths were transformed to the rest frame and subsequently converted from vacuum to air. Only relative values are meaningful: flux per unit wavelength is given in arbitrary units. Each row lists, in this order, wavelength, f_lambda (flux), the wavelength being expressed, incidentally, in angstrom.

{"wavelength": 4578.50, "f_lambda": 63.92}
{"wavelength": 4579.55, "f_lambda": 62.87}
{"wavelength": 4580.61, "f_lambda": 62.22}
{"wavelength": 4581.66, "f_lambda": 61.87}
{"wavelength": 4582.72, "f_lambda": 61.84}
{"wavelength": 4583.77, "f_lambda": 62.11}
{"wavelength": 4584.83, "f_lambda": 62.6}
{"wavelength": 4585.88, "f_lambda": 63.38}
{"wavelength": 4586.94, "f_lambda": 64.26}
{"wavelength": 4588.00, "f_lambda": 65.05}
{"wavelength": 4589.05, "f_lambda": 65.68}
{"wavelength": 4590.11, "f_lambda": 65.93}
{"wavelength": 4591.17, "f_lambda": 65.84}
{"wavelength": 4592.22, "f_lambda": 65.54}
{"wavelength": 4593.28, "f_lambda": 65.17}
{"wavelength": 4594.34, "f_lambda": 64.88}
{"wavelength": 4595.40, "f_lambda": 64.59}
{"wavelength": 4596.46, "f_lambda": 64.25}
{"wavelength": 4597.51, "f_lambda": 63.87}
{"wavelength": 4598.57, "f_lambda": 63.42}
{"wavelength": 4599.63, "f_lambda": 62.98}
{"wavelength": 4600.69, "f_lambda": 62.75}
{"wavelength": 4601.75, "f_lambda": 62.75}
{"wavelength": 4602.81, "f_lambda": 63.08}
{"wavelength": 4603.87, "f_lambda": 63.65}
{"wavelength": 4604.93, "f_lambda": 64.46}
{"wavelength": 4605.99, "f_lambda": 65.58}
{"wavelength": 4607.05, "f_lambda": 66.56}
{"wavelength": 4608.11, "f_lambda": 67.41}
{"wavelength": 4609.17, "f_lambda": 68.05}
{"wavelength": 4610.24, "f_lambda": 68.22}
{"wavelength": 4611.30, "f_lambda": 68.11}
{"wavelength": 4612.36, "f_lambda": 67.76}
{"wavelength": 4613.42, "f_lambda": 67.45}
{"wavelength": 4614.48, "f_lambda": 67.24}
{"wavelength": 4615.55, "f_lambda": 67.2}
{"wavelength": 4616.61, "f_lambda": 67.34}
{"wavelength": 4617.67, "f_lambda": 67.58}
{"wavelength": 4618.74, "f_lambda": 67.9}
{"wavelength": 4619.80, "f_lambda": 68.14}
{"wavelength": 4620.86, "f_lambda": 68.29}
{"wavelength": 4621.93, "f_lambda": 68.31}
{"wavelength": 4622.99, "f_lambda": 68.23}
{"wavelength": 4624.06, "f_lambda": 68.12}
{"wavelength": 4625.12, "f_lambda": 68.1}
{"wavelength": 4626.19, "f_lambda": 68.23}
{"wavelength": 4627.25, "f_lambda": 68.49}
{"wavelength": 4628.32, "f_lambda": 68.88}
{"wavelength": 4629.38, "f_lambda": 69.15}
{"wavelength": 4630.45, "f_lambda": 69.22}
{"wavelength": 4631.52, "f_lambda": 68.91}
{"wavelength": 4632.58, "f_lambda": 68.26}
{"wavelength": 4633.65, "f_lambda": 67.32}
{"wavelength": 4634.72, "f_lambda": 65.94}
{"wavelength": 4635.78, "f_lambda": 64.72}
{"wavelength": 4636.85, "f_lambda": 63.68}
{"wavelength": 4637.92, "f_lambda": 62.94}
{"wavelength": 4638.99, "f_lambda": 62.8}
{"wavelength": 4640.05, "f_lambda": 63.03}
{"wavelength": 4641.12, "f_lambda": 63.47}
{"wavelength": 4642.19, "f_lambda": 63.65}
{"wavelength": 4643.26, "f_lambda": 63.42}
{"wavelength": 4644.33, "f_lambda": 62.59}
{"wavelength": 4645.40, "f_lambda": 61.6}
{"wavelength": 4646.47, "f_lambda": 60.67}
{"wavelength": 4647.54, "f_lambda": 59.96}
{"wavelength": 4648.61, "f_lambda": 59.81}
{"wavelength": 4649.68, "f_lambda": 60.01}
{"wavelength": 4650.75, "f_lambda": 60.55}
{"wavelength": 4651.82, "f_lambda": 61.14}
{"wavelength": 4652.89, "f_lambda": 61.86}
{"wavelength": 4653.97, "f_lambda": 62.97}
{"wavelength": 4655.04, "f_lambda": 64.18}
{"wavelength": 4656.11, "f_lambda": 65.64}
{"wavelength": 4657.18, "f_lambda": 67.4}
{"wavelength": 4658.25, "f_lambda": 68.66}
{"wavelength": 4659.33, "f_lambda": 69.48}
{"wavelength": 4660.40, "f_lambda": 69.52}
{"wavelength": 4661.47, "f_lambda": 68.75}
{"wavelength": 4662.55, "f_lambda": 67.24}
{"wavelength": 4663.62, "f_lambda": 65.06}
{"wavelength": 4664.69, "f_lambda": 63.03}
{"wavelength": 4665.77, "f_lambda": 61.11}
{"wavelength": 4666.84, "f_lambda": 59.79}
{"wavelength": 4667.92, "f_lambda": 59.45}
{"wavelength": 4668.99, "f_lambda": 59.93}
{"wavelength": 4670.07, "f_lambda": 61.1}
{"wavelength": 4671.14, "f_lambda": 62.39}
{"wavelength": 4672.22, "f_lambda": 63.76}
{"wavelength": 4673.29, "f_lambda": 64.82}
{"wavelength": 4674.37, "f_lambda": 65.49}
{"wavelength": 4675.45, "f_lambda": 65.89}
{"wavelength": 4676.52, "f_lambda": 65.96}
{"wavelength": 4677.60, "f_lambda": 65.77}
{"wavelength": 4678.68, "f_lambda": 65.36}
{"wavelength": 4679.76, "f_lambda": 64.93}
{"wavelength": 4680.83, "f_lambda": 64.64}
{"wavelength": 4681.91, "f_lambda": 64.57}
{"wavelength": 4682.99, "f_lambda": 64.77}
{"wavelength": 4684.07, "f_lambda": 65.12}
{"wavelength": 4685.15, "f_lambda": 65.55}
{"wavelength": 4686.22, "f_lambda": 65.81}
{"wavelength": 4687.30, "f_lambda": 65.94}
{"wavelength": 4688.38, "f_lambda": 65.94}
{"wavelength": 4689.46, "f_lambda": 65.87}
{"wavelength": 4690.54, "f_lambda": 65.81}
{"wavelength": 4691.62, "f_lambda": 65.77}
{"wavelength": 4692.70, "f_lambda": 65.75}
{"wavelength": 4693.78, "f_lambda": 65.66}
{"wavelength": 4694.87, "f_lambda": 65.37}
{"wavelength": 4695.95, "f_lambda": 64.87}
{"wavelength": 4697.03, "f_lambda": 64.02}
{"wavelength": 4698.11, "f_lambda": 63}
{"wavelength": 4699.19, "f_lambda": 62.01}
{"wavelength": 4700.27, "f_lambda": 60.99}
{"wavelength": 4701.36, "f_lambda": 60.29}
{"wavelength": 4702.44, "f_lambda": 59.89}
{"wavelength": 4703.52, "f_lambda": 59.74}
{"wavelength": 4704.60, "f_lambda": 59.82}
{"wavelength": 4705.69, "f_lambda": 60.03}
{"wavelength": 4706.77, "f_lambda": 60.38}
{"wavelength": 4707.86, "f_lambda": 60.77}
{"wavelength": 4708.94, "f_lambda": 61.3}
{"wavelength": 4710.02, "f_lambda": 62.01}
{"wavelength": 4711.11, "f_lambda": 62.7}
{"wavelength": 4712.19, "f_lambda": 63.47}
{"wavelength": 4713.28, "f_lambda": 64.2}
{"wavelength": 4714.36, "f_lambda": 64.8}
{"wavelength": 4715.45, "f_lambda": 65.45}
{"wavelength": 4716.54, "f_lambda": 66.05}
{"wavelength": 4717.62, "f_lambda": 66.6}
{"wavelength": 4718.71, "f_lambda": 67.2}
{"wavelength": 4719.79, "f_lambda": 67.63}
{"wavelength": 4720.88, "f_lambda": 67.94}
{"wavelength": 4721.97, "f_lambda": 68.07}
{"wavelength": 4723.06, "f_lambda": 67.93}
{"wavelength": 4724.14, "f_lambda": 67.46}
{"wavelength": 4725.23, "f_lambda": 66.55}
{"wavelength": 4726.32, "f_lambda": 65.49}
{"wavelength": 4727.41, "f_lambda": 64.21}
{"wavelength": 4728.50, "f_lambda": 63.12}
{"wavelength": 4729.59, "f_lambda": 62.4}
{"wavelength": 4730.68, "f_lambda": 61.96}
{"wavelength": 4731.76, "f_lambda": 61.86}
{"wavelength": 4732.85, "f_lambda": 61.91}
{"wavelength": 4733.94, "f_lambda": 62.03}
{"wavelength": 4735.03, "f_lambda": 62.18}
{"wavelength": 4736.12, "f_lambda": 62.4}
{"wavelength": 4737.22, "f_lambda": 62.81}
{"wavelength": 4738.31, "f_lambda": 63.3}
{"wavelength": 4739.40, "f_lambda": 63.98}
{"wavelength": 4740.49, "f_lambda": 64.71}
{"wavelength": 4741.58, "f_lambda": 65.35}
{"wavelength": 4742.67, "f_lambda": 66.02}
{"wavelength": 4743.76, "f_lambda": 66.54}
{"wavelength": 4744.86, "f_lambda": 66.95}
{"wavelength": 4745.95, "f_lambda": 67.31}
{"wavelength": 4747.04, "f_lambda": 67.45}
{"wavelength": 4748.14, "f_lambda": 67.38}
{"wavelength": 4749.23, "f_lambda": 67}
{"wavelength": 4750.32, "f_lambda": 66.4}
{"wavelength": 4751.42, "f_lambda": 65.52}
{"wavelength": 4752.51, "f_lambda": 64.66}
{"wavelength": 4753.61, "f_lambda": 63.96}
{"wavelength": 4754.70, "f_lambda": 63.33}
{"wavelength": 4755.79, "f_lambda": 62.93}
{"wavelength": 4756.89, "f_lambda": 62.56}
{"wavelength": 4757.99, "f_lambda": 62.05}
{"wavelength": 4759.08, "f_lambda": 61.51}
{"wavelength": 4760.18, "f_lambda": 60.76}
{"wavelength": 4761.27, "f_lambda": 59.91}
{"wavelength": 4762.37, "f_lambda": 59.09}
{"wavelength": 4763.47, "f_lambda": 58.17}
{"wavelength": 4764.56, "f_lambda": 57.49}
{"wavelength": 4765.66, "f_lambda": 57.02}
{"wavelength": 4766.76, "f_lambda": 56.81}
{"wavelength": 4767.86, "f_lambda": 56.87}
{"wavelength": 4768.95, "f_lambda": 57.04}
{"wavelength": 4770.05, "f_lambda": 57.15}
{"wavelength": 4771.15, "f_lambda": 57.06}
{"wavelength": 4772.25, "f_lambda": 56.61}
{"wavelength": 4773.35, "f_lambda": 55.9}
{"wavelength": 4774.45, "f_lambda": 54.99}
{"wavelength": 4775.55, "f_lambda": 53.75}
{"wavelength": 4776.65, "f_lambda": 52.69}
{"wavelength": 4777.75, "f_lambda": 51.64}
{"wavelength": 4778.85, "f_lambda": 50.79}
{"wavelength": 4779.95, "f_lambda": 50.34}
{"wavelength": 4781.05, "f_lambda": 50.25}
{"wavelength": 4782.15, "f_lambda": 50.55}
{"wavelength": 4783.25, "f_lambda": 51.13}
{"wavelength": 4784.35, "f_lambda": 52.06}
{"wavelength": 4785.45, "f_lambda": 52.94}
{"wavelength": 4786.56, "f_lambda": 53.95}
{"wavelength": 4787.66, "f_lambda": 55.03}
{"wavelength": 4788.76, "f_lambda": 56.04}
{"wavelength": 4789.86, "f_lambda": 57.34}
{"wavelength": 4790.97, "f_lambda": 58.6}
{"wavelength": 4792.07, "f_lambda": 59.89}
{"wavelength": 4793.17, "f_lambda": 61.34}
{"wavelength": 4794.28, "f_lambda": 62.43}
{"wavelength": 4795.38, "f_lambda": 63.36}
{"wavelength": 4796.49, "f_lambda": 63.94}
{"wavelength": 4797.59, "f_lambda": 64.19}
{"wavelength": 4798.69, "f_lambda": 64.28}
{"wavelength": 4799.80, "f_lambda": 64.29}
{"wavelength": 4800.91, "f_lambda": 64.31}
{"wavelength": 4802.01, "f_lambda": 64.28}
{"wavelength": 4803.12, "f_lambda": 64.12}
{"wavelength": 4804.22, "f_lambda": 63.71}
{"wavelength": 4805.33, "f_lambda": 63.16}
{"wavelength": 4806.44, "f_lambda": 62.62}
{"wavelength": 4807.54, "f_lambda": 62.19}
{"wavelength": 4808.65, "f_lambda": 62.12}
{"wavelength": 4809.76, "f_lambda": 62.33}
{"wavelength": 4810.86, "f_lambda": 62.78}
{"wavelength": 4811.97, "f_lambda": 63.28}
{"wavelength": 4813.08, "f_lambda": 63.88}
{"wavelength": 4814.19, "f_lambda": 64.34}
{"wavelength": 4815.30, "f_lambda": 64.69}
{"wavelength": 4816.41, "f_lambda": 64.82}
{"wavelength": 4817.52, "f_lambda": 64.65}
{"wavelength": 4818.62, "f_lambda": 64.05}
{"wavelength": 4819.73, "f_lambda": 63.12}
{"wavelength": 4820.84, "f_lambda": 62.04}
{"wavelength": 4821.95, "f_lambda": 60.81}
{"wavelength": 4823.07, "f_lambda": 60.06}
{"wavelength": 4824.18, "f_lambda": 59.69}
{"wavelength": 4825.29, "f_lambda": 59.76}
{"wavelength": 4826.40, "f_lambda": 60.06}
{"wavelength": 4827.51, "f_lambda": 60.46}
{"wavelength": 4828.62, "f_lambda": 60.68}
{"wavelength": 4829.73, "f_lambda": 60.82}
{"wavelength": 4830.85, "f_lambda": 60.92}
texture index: 68.0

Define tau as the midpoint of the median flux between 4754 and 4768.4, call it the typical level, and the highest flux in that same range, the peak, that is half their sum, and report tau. 61.6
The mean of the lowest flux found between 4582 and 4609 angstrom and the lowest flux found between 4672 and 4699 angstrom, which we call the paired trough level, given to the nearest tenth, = 62.4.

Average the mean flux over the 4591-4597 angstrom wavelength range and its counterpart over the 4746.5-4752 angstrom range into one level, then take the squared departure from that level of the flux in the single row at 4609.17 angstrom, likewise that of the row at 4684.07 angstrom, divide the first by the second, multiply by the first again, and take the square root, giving 6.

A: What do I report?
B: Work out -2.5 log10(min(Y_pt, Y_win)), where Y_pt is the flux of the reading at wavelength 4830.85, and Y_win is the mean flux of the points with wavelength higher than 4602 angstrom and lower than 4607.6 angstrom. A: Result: -4.46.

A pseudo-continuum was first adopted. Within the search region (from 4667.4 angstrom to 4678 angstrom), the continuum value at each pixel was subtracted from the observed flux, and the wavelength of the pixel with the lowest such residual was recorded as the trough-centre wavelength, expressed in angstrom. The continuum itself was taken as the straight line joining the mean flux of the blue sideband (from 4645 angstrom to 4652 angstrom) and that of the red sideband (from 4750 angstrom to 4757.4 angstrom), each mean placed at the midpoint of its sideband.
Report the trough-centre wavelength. 4667.92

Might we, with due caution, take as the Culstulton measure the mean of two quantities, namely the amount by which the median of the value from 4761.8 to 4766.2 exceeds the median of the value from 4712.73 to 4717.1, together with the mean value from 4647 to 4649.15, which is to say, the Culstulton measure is 26.3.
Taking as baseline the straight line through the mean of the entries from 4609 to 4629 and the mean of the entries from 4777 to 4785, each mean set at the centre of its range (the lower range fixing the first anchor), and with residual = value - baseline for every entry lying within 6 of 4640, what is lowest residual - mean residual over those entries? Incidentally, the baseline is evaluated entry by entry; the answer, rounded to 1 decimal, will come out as -1.3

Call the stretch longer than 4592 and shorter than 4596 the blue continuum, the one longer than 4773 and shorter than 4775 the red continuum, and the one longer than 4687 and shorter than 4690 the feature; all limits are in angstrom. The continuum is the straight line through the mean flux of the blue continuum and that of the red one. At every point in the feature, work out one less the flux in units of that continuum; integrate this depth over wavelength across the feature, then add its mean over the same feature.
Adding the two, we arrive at -0.4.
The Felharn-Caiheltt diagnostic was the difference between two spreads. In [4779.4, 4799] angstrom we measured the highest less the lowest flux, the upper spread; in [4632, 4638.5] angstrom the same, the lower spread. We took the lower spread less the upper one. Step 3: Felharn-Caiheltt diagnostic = -8.7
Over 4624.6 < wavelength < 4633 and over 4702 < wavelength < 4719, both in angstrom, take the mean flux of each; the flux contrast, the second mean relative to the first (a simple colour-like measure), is 0.91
